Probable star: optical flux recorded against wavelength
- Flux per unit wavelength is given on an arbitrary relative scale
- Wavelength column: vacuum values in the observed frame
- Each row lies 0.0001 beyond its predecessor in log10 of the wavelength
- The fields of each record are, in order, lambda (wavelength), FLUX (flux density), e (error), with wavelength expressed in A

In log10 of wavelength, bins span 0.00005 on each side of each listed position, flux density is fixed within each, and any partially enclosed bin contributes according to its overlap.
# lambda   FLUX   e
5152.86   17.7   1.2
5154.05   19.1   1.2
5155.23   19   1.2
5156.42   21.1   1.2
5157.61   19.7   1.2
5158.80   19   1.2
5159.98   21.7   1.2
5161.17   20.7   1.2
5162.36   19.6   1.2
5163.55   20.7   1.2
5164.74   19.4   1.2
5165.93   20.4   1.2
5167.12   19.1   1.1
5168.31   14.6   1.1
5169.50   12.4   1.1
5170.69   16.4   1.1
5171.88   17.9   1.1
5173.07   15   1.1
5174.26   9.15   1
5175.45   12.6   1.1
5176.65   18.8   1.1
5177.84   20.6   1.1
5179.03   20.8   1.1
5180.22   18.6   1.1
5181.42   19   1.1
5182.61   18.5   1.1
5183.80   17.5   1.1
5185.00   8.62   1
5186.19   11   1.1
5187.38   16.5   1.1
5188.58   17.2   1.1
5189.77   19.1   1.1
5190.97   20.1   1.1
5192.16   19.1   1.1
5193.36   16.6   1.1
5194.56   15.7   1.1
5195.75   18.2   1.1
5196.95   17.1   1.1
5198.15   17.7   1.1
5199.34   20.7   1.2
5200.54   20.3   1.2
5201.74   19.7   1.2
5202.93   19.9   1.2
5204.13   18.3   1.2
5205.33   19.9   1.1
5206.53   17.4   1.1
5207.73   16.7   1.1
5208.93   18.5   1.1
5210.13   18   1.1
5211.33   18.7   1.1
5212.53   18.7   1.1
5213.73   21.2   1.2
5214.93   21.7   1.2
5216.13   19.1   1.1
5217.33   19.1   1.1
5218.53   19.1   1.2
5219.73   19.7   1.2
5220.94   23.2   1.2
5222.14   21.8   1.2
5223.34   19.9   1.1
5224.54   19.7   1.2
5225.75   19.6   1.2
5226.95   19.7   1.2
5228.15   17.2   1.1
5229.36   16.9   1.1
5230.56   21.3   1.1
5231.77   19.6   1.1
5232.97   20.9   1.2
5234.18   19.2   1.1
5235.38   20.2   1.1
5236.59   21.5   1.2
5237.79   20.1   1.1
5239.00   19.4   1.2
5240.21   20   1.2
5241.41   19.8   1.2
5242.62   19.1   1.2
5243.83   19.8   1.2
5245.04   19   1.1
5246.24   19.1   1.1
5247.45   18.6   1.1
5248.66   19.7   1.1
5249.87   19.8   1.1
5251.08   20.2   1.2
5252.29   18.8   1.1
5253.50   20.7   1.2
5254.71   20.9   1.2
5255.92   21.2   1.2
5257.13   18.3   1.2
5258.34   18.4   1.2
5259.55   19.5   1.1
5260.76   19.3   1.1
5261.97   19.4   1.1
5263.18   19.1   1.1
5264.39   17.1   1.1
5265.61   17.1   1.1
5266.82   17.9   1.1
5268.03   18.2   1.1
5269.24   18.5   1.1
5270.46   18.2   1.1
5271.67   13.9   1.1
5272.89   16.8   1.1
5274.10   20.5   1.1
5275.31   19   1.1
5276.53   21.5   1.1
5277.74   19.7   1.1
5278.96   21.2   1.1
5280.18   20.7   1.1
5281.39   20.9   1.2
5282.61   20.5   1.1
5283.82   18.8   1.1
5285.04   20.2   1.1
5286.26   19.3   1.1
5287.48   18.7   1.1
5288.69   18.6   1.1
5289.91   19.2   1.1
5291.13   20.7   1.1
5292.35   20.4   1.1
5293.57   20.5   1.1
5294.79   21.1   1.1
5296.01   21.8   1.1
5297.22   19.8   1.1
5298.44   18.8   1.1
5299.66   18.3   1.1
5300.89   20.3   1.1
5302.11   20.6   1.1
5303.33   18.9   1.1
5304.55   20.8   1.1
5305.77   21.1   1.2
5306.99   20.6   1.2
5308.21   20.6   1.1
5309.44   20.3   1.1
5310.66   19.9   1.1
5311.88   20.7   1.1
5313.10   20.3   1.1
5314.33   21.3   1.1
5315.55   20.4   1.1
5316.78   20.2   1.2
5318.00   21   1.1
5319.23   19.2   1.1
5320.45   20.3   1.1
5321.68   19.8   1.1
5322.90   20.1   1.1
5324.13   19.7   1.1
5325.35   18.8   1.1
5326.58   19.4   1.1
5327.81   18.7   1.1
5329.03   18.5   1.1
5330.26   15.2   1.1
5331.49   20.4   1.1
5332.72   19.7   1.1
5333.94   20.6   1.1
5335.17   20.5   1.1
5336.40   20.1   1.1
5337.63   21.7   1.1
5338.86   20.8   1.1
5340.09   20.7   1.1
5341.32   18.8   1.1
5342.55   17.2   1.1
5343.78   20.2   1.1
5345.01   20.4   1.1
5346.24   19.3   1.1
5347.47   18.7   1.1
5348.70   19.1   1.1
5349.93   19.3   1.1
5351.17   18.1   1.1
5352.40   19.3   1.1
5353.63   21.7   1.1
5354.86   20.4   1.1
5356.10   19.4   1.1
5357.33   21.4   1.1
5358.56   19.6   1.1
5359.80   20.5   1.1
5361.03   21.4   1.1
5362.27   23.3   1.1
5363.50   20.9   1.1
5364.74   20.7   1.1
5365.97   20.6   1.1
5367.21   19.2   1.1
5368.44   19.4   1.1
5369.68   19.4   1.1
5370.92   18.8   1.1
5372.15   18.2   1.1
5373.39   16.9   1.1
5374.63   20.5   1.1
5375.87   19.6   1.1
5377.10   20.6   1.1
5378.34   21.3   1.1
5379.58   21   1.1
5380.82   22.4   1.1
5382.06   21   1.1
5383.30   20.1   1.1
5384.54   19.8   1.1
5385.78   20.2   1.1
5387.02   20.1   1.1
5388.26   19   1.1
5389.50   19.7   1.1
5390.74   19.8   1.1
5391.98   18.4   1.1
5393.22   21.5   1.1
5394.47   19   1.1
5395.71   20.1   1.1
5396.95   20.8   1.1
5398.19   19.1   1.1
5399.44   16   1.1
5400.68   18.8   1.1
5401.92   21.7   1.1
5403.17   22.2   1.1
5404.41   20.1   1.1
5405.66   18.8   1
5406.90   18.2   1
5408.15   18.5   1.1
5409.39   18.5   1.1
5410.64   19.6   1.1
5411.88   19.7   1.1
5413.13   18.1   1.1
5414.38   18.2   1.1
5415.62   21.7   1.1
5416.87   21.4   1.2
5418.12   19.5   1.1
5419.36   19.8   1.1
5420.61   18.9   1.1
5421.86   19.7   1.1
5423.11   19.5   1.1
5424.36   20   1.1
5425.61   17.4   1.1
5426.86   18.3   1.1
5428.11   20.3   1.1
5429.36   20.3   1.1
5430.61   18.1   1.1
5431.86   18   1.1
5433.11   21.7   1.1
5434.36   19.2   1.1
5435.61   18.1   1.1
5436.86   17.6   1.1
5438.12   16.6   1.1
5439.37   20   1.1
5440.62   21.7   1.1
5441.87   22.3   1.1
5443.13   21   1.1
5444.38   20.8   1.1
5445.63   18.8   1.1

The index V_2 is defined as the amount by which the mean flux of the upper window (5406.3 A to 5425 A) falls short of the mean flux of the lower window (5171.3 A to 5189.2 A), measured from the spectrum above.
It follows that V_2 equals -3.3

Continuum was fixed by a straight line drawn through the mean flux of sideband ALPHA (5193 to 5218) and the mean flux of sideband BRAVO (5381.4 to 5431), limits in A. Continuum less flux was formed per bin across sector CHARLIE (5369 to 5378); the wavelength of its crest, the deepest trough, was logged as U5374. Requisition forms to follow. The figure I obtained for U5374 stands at 5373.39 A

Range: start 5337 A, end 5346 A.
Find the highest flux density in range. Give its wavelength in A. 5337.63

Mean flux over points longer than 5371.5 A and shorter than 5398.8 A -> 20.0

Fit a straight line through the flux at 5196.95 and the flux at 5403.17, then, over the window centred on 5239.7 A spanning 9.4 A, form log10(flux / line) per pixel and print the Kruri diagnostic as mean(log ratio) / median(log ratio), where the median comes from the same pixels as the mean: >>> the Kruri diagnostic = 1.06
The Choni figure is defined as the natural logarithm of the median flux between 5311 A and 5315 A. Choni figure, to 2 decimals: 3.03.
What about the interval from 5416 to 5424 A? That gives 2.98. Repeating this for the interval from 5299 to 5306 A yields 3.02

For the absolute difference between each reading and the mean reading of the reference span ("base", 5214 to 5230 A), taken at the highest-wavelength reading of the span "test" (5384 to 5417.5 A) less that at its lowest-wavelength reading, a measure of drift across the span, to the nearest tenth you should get 1.6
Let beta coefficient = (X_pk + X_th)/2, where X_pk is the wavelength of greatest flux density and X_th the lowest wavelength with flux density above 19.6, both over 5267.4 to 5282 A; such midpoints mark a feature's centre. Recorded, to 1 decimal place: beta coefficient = 5275.3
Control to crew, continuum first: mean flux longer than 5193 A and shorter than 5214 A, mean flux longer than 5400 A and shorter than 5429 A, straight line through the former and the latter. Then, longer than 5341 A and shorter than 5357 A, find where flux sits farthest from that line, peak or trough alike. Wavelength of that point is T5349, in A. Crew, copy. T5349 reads 5353.63 A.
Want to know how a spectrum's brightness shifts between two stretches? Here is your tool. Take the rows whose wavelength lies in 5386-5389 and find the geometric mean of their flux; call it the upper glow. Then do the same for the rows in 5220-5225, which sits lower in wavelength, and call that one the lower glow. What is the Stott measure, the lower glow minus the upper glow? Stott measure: 1.6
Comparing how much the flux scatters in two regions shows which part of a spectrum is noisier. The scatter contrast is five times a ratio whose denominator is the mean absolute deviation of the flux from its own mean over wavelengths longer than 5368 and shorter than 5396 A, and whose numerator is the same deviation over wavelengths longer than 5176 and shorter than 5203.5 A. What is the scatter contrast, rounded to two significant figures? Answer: 11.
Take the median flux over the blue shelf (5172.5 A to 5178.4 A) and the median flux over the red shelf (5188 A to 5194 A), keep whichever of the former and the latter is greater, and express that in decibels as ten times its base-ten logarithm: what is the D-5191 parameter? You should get 12.81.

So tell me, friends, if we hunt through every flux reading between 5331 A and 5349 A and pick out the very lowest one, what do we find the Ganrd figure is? 17.2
